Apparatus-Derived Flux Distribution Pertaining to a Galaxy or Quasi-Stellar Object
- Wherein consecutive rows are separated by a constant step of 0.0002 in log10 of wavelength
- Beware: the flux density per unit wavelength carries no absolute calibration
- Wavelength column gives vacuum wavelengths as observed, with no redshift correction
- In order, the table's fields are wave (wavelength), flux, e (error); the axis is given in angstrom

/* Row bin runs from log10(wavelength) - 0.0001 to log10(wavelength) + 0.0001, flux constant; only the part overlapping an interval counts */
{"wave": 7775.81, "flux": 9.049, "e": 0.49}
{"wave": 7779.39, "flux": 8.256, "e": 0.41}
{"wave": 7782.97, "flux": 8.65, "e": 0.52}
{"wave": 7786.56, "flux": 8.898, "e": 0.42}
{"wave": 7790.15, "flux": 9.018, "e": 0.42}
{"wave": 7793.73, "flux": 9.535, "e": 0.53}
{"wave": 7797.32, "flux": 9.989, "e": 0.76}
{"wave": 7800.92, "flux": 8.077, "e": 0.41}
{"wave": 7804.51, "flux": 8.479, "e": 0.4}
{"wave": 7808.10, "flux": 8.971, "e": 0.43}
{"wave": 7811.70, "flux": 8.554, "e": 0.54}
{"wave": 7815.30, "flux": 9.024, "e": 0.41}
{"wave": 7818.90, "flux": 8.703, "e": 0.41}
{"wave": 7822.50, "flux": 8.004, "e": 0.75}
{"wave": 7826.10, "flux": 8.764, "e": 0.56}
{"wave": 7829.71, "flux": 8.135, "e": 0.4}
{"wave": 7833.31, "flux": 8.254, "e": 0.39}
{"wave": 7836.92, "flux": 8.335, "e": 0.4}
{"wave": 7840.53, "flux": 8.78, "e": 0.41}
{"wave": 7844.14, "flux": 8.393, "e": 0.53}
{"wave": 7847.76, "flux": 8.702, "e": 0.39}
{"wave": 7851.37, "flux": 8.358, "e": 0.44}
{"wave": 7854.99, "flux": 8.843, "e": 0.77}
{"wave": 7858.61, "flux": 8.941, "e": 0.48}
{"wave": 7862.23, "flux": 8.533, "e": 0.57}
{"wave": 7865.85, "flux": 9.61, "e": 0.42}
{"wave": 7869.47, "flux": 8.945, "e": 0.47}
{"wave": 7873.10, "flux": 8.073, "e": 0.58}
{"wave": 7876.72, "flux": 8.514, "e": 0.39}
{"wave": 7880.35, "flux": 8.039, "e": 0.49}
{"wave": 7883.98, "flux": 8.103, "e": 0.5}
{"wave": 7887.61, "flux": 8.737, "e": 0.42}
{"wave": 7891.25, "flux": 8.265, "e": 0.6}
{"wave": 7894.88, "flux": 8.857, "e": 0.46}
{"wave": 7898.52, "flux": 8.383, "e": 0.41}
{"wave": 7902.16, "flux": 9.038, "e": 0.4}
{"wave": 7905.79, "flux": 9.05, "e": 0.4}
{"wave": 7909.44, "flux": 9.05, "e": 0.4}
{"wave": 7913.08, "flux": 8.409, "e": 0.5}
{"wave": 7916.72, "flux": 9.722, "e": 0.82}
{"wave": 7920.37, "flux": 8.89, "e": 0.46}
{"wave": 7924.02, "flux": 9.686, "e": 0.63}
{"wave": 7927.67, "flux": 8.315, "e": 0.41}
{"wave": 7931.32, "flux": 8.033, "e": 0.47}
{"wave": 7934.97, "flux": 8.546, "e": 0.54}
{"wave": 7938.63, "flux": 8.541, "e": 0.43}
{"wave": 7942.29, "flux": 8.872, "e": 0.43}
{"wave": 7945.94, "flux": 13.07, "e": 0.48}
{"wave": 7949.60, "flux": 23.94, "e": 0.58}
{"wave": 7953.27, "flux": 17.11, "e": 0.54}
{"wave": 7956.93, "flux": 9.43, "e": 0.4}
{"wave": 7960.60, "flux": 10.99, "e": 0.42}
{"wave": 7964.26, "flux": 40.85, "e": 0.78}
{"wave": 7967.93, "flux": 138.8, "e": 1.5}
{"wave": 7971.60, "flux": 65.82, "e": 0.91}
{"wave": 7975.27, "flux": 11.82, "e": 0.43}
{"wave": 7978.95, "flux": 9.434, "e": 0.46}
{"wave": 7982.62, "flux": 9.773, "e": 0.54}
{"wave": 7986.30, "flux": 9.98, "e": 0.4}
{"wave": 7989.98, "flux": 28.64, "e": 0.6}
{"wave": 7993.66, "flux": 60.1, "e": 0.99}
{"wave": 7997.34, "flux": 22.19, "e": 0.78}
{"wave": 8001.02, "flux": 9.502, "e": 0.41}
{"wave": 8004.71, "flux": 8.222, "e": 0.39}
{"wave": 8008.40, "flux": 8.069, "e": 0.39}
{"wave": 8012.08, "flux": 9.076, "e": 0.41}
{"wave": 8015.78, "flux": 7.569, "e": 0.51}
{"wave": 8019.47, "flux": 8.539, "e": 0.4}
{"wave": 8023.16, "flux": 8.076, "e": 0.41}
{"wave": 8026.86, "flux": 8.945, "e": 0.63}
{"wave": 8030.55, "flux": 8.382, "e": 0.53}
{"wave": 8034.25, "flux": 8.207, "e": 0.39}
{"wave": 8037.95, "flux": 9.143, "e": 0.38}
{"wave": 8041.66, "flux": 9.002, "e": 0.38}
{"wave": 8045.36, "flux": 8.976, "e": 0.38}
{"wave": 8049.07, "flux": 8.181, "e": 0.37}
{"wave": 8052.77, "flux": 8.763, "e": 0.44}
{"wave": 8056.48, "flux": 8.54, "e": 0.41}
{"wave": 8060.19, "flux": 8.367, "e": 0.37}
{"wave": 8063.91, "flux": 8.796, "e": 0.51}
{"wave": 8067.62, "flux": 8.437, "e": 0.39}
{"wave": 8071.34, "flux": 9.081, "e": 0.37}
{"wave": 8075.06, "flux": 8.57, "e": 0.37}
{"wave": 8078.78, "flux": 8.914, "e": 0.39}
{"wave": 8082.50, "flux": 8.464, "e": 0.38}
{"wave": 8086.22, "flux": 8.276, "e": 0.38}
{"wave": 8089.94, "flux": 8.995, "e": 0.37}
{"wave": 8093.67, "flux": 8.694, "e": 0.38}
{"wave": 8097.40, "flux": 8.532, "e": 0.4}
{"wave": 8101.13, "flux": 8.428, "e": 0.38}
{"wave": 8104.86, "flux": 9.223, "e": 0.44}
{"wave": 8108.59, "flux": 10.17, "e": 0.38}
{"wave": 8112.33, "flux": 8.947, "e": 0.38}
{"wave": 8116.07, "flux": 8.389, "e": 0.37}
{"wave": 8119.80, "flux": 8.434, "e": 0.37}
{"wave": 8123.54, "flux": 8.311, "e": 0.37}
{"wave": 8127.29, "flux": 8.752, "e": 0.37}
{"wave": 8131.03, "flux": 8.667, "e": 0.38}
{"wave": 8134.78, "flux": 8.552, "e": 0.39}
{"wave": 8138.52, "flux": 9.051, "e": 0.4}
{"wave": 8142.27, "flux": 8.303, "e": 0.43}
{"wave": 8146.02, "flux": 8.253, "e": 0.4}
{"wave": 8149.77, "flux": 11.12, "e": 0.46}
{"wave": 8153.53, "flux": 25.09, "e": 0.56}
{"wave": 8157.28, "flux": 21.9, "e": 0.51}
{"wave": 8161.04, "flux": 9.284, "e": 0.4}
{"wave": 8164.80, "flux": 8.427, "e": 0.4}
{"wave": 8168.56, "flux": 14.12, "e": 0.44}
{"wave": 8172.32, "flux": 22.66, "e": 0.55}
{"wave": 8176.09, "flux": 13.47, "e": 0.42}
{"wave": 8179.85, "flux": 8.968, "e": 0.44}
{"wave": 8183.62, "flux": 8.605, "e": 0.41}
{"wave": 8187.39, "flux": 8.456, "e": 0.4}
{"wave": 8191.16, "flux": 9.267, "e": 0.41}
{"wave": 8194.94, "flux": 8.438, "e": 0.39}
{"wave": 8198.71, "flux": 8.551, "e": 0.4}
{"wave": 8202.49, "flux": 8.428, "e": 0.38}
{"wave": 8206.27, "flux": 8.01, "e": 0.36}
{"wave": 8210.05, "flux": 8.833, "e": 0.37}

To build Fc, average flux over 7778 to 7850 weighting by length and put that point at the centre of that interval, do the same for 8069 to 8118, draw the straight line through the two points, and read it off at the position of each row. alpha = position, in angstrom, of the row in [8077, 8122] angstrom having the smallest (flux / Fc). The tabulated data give 8086.22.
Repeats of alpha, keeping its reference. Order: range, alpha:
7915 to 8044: 8015.78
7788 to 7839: 7822.50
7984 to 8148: 8015.78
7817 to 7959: 7931.32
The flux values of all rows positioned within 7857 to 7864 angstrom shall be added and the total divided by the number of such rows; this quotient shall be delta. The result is 8.7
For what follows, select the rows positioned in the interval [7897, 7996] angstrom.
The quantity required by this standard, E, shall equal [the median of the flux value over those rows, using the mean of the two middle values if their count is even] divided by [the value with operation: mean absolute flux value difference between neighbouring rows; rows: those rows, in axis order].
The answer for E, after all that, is 1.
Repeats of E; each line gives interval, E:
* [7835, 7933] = 16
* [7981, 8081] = 2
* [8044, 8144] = 19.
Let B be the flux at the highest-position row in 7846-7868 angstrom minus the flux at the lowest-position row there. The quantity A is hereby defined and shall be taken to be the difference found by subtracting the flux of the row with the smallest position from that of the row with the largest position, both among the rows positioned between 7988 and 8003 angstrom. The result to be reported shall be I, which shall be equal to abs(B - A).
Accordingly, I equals 20.0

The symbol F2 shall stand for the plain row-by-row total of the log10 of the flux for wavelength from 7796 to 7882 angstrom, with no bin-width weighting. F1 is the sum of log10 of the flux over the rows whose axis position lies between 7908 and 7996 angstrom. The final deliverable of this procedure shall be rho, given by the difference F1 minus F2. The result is 5.6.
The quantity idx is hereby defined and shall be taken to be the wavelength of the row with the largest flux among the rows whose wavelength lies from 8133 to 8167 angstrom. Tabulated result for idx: 8153.53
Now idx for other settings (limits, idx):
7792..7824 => 7797.32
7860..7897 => 7865.85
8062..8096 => 8071.34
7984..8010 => 7993.66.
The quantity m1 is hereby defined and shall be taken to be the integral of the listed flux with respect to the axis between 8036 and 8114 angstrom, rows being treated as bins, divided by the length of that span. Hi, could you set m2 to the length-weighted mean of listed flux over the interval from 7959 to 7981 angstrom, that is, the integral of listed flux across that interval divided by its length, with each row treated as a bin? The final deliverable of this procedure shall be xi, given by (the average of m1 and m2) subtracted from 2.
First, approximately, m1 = 8.78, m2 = 46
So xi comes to -26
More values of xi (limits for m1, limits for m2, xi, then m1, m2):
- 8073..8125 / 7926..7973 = -16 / 8.74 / 28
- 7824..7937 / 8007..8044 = -7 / 8.65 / 9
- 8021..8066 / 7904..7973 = -13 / 8.61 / 22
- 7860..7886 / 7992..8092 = -8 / 8.55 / 11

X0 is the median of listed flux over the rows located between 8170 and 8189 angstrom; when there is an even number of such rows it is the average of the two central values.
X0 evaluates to 8.97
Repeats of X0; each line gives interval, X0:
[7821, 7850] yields 8.36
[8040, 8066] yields 8.76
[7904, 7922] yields 9.05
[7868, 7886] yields 8.10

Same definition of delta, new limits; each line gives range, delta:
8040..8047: 9.0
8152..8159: 23.5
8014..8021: 8.1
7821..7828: 8.4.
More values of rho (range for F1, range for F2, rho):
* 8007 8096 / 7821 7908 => 0.0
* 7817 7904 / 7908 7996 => -5.7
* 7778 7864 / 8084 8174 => -1.6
